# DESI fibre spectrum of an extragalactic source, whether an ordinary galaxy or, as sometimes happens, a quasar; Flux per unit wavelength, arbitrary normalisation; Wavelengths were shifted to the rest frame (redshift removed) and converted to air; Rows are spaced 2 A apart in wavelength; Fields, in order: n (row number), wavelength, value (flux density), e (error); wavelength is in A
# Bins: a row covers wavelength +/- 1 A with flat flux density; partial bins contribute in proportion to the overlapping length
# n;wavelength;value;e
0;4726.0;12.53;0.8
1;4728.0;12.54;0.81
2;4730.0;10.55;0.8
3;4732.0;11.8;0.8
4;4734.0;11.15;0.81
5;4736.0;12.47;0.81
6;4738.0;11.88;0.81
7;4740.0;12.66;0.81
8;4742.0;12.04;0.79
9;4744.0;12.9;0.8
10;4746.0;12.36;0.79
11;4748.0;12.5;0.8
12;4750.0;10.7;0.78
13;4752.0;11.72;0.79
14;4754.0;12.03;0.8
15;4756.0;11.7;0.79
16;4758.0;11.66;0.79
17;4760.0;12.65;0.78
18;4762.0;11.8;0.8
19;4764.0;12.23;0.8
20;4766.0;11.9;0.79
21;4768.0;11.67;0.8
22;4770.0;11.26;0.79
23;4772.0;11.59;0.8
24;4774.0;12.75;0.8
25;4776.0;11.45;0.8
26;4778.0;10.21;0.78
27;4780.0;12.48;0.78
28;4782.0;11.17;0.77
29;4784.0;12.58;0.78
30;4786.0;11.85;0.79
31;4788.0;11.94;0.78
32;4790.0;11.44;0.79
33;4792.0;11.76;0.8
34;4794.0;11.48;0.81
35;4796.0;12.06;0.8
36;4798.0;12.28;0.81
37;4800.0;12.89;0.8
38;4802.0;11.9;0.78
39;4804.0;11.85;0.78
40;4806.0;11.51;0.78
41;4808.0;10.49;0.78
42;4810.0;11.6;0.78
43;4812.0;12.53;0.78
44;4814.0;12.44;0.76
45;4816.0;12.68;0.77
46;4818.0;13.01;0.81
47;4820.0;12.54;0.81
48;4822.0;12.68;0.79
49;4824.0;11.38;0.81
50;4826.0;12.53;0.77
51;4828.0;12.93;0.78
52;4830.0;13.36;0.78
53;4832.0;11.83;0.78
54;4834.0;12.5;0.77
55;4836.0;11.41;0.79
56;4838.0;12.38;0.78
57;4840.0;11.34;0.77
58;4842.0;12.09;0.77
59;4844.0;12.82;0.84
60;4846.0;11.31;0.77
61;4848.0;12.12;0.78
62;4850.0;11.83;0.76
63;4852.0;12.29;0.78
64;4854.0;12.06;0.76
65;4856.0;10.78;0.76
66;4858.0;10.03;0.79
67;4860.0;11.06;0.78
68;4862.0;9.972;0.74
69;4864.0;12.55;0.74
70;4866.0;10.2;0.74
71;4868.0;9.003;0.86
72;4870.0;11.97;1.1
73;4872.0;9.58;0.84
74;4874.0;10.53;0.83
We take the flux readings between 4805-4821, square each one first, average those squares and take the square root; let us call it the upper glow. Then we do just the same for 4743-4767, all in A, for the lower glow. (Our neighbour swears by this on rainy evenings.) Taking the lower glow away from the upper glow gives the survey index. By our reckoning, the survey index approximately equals 0.1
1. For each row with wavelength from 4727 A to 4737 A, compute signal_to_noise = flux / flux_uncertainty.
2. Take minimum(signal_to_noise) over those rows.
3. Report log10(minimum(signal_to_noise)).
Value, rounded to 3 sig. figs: 1.12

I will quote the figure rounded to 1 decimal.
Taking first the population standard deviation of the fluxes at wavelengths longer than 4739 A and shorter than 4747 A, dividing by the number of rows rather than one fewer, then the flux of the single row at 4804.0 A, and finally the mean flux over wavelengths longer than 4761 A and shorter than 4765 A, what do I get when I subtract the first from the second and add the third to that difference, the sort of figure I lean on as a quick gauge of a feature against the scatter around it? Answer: 23.5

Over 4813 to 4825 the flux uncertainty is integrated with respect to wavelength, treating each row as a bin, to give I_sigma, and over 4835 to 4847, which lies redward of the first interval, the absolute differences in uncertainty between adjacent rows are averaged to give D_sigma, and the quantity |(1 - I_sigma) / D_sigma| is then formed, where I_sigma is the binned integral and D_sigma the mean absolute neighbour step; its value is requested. 266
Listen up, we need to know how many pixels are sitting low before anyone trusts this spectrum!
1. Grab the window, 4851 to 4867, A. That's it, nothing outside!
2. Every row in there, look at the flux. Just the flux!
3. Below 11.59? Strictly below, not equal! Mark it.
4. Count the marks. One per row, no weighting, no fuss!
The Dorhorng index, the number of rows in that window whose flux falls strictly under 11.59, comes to 5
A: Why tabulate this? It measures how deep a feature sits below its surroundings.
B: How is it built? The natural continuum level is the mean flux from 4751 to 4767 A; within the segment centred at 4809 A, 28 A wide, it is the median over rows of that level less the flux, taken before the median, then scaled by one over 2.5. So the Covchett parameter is -0.16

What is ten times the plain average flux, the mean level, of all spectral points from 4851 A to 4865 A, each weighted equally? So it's 112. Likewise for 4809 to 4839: 124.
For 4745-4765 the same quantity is 119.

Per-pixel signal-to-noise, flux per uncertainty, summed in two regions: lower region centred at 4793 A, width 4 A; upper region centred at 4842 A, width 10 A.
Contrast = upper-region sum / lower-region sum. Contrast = 2.6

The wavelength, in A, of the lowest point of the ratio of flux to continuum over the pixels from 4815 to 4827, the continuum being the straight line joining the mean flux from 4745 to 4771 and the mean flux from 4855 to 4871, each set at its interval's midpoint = 4824.0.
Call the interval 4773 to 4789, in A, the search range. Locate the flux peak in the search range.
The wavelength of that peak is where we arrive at 4774.0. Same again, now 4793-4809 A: 4800.0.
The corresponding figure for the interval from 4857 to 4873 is 4864.0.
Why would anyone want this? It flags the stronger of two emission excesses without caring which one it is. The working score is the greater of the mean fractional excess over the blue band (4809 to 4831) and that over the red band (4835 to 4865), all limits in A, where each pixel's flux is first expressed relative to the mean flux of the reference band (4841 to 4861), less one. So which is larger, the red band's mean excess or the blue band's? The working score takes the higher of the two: 0.075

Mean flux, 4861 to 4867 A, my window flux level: 10.9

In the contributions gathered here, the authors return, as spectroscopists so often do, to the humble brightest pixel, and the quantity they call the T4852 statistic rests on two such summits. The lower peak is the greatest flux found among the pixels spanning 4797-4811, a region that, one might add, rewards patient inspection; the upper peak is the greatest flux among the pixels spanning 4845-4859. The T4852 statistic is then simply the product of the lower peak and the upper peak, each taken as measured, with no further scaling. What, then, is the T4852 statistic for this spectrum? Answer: 158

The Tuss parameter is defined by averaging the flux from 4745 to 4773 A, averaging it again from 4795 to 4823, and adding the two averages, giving 24.0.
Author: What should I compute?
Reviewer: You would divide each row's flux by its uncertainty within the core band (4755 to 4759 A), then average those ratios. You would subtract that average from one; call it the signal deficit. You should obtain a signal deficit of -13.8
